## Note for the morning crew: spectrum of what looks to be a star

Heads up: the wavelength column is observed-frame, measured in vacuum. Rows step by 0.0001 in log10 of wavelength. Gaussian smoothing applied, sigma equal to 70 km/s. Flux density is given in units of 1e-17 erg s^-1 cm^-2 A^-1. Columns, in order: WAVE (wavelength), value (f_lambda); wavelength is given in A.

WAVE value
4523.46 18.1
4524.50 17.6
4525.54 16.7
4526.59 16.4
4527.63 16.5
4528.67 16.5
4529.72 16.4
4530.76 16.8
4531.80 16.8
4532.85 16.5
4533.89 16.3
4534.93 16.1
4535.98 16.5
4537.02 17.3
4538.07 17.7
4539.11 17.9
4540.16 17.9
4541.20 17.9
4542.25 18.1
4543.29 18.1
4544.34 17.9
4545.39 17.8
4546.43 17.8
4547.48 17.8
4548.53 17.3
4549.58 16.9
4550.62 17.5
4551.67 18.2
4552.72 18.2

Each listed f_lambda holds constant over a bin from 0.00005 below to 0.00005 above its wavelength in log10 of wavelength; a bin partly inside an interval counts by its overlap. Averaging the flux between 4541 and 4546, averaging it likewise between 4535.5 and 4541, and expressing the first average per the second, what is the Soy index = 1.03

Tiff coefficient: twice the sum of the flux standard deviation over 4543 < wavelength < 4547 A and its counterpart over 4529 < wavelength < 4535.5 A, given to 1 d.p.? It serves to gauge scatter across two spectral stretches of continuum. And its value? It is 0.8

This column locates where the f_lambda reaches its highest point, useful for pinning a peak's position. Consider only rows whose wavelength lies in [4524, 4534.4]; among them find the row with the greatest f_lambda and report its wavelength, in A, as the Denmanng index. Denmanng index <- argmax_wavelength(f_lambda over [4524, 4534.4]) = 4524.50 A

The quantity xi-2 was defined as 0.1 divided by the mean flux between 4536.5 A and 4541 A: 0.0056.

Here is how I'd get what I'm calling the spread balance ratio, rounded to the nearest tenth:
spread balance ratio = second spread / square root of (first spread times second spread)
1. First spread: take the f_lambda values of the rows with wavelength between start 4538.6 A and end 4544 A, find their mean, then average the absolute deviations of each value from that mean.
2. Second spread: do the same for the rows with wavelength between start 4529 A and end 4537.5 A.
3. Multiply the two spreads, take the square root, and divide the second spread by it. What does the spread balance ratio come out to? 1.7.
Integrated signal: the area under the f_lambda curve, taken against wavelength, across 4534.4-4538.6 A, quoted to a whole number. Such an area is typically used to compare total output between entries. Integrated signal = 71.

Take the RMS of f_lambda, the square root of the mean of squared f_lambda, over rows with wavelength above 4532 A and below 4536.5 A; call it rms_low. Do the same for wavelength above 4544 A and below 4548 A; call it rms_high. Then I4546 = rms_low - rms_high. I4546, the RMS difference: -1.5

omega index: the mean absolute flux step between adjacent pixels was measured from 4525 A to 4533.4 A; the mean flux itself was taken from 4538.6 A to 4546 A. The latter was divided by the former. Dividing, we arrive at 105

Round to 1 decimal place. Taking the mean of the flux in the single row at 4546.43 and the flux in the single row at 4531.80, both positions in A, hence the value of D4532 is 17.3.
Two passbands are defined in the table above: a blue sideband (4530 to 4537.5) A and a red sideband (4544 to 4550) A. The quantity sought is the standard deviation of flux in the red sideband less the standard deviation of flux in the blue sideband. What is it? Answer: 0.00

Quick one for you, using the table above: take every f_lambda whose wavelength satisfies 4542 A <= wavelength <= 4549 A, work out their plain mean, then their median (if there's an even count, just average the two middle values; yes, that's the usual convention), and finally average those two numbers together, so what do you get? 17.8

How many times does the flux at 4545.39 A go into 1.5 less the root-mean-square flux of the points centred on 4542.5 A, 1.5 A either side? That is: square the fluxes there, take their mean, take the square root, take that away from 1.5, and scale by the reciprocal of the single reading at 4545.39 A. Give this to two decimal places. -0.93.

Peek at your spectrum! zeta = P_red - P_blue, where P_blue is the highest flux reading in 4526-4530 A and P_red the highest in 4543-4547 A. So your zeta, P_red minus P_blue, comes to 1.6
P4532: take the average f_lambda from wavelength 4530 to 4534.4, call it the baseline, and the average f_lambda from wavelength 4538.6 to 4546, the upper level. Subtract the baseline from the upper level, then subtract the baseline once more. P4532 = -15.3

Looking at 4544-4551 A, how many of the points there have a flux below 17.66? 3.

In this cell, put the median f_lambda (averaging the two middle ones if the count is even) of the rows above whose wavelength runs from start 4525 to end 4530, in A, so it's 16.5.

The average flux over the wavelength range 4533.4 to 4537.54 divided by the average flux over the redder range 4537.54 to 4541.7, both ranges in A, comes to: 0.93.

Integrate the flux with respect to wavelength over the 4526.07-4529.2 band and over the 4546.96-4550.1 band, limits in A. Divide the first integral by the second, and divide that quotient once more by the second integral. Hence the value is 0.0174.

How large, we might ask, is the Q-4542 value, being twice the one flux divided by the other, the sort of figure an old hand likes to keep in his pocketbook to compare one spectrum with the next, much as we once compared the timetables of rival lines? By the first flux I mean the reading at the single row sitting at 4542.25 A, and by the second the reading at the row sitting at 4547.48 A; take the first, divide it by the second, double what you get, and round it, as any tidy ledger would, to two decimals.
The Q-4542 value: 2.03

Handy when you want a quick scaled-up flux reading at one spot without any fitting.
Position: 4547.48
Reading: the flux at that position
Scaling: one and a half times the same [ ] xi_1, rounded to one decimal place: 26.7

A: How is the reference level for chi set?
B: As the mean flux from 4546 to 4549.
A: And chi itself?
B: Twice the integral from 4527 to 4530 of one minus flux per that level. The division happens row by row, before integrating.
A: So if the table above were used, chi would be 0.4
